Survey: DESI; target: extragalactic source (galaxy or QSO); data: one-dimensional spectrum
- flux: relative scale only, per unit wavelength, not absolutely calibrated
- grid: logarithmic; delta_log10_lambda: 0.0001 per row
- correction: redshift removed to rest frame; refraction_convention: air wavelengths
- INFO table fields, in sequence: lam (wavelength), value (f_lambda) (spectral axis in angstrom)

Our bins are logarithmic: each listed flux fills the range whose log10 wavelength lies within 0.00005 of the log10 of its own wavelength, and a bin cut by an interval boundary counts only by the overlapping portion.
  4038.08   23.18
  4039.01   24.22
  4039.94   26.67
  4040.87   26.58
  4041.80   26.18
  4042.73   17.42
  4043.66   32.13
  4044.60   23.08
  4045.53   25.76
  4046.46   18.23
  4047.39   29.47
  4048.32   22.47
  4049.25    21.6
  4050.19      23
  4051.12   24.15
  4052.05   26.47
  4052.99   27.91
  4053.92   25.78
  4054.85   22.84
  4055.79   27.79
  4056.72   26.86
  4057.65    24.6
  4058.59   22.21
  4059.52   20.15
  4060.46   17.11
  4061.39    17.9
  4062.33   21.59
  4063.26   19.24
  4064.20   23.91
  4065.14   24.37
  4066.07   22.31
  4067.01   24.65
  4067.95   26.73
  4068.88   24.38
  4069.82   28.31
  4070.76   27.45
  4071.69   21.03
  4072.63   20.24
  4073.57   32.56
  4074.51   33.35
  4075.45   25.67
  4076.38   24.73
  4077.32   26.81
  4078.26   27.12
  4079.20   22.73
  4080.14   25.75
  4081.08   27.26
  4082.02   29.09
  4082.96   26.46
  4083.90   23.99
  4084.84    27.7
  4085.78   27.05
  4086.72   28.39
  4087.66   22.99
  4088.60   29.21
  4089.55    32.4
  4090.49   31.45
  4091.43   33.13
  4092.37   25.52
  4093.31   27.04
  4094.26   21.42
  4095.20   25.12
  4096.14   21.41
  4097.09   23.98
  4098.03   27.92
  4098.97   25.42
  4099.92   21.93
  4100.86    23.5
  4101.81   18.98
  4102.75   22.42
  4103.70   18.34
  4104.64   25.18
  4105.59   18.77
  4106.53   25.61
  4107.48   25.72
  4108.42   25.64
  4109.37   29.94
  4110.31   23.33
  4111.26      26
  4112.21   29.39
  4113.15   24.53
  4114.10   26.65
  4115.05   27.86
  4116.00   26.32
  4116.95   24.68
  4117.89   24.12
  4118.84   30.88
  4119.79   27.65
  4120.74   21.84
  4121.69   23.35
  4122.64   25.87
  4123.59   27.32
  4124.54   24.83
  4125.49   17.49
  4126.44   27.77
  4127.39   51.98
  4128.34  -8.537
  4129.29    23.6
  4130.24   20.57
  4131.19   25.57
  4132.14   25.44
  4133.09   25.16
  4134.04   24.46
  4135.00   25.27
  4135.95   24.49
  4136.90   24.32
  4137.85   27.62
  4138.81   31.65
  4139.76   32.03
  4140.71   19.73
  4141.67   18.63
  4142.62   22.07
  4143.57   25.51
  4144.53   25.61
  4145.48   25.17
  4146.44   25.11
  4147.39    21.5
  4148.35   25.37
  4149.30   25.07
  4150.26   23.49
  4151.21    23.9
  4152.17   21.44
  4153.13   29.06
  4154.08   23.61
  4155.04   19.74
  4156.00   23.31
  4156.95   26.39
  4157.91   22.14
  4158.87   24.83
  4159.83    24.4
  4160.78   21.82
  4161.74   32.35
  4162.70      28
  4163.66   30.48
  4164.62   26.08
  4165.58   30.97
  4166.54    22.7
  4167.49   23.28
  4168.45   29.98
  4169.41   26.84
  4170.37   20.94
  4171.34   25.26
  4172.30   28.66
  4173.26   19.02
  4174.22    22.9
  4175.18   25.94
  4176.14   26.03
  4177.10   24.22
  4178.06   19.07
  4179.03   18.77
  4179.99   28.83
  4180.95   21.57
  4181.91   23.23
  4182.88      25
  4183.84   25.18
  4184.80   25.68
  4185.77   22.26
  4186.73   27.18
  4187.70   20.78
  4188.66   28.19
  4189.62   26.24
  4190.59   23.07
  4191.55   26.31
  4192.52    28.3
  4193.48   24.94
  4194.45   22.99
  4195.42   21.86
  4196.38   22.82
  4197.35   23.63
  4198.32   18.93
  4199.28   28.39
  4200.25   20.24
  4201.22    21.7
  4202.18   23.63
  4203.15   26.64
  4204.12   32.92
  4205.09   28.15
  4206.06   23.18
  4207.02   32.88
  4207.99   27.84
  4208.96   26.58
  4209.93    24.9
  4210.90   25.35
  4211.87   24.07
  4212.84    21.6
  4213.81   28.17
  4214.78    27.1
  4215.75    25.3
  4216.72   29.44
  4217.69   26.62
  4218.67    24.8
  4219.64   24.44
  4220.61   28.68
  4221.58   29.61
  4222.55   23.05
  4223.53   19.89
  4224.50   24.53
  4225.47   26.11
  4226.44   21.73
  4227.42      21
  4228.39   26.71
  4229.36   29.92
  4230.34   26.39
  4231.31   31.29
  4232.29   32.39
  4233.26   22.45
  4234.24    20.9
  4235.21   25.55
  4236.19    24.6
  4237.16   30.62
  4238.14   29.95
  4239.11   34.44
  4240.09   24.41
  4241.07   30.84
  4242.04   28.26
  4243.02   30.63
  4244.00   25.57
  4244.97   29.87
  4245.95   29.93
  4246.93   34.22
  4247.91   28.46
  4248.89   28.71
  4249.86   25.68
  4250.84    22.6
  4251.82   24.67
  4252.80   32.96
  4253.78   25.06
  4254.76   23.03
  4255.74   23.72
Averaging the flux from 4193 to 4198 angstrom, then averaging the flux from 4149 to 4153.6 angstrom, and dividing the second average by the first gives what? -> 1.06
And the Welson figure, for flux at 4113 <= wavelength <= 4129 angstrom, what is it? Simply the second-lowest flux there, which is 17.49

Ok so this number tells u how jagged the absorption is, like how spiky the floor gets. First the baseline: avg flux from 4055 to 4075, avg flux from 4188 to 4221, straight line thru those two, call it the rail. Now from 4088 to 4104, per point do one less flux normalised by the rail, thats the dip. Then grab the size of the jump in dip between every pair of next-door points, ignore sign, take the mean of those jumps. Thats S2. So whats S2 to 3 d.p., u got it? 0.138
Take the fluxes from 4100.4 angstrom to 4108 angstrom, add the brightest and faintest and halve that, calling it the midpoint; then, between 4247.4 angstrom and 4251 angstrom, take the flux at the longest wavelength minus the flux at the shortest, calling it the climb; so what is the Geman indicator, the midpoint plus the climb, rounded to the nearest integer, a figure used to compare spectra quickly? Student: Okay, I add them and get 16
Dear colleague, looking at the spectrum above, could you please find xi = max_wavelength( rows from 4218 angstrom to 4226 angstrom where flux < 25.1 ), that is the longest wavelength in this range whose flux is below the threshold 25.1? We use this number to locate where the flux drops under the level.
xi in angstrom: 4224.50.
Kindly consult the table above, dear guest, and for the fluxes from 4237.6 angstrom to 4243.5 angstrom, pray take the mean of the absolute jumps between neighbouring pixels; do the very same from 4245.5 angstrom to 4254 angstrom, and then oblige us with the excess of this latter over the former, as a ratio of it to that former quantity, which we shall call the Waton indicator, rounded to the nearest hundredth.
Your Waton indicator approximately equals -0.16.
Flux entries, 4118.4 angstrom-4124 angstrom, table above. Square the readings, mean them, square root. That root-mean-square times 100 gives 2632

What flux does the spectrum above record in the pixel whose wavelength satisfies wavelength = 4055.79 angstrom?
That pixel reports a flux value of 27.79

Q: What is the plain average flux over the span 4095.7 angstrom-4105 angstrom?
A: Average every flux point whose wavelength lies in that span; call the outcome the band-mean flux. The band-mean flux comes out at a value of 22.9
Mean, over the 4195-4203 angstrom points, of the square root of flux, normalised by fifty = 0.095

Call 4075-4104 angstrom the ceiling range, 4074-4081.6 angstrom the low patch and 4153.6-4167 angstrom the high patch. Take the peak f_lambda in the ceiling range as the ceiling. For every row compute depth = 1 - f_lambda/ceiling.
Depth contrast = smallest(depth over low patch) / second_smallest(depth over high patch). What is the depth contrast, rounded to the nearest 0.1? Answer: -0.1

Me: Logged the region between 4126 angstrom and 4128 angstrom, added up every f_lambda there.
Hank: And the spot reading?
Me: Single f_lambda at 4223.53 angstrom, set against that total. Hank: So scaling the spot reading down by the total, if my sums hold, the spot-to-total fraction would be 0.25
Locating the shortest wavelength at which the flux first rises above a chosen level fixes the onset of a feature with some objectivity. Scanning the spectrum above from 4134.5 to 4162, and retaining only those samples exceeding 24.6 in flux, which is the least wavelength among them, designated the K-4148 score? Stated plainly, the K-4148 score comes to 4135.00 angstrom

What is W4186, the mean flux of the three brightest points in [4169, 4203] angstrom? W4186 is 28.6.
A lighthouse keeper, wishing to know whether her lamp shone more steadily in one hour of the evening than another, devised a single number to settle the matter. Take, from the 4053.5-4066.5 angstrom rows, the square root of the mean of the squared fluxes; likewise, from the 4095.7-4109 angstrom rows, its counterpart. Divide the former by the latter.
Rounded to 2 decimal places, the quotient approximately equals 0.98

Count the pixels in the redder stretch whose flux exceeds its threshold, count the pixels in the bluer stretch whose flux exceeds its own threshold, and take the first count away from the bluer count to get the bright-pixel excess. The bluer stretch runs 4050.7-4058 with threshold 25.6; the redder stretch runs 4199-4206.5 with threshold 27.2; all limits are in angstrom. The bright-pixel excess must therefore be 2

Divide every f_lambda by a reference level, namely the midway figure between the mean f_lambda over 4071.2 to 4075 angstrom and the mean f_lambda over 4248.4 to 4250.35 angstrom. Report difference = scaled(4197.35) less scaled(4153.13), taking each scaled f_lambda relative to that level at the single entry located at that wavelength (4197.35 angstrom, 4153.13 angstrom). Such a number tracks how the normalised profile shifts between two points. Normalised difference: -0.2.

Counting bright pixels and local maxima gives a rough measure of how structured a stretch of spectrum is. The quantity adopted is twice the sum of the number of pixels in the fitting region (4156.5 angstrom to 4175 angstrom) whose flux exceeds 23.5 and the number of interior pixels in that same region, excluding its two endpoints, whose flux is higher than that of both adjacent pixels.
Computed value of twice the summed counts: 36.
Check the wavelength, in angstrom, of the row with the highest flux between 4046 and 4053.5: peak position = 4047.39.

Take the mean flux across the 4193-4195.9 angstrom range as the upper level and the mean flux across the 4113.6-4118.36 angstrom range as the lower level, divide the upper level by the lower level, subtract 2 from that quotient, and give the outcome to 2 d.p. -1.10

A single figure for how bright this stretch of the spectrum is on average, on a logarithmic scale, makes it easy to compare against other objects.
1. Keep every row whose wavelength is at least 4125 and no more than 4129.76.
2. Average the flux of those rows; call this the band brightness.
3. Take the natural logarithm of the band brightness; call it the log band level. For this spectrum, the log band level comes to 3.11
